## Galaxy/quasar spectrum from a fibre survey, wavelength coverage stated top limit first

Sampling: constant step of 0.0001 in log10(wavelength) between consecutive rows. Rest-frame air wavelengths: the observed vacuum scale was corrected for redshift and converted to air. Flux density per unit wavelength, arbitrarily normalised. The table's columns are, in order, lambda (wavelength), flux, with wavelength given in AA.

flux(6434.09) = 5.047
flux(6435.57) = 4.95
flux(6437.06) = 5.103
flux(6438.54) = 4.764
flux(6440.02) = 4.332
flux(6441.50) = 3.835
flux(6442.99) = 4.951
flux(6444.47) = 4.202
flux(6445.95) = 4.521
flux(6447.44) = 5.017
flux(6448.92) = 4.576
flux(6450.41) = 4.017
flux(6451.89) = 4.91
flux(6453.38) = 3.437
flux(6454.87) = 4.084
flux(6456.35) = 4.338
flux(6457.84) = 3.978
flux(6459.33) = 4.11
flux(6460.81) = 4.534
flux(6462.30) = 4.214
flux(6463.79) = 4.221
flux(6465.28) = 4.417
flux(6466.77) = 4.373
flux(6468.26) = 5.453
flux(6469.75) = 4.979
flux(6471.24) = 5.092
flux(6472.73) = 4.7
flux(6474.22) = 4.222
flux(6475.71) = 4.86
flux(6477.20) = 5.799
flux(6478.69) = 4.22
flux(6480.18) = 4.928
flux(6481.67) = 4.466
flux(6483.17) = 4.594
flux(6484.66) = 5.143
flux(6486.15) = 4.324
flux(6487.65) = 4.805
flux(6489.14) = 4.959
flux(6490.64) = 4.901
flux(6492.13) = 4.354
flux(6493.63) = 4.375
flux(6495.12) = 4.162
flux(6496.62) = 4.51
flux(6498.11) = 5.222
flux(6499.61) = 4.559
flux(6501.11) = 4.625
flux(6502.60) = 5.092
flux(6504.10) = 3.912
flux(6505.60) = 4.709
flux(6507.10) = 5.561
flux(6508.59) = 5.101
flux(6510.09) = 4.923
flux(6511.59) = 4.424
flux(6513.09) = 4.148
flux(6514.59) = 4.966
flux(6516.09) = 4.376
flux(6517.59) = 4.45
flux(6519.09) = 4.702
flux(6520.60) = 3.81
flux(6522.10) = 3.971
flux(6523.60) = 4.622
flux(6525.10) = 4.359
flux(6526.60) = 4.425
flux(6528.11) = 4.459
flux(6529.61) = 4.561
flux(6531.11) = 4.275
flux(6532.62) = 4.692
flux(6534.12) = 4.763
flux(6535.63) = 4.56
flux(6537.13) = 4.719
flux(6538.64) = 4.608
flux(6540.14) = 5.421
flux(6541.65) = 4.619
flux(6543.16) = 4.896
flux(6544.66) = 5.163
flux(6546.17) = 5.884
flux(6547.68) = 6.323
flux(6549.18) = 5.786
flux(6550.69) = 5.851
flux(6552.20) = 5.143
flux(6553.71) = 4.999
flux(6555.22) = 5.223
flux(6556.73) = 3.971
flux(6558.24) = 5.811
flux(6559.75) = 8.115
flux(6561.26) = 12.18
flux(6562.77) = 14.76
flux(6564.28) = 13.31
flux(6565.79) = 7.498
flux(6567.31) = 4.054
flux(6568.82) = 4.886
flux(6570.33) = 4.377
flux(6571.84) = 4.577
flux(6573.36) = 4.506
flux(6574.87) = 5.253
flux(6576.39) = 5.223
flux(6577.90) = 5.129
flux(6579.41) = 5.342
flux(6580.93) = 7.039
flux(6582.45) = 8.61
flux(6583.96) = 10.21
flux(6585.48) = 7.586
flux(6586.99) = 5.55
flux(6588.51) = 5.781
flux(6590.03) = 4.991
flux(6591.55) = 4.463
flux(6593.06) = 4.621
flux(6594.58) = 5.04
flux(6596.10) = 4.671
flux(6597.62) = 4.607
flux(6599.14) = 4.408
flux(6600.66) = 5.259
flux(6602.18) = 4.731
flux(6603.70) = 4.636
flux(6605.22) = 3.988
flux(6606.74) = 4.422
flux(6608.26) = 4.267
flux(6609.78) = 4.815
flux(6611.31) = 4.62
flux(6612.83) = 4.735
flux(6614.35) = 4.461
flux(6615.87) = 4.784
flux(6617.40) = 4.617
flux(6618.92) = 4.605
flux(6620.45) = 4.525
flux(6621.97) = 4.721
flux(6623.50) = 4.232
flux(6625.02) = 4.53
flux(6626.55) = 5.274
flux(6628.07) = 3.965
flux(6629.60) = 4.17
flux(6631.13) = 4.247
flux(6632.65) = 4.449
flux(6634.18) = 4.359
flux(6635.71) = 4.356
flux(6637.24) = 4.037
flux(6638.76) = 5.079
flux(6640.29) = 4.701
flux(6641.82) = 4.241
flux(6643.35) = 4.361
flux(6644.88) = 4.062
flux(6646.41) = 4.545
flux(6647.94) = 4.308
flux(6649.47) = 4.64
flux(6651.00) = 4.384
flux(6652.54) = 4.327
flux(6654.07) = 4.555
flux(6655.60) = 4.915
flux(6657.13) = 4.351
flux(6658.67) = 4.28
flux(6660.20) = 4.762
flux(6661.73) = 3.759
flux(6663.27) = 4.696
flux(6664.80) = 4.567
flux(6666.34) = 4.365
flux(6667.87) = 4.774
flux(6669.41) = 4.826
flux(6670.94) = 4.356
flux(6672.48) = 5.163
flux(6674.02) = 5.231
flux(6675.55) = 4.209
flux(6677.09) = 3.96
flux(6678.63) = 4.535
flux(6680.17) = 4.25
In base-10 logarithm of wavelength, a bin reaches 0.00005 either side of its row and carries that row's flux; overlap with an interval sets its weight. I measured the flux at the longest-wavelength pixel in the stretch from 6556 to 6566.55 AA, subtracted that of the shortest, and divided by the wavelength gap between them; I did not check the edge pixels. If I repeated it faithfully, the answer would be 0.39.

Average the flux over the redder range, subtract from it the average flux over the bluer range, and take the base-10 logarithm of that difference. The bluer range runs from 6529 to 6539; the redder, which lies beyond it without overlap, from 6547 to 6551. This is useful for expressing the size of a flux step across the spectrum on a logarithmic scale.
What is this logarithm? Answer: 0.1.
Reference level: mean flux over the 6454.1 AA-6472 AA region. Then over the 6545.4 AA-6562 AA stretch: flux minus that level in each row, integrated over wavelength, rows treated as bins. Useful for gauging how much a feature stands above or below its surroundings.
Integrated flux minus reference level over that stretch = 30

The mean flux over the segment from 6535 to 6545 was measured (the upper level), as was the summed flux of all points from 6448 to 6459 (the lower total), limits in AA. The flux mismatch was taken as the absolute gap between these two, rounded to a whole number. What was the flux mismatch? 24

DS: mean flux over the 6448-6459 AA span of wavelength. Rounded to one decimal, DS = 4.2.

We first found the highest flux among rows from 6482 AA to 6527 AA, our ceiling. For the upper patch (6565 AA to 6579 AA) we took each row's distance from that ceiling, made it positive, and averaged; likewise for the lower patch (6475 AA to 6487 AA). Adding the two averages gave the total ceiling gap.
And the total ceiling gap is 1.76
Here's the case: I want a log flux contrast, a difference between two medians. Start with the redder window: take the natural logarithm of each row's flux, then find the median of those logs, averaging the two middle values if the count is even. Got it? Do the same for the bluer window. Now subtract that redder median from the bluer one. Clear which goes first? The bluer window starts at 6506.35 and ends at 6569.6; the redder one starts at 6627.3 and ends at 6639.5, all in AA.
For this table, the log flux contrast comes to 0.11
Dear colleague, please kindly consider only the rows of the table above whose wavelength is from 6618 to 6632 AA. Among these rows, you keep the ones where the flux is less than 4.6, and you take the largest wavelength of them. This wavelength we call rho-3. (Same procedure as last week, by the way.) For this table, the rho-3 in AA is 6631.13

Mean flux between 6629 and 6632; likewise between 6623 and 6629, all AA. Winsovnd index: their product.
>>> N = 19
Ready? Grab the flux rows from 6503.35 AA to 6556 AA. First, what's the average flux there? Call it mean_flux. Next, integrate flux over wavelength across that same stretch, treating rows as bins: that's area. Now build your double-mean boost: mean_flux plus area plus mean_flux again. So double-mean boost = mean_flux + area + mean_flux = 263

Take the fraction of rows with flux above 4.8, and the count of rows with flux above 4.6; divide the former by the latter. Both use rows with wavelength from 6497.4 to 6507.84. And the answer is 0.09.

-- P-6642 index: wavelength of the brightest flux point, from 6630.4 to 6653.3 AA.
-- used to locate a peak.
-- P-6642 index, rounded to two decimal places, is 6638.76 AA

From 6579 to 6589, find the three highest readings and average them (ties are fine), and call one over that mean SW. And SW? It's 0.114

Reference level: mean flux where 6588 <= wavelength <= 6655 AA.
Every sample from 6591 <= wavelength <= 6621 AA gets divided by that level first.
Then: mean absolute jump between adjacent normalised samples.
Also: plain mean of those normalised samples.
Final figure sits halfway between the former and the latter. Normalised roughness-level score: 0.539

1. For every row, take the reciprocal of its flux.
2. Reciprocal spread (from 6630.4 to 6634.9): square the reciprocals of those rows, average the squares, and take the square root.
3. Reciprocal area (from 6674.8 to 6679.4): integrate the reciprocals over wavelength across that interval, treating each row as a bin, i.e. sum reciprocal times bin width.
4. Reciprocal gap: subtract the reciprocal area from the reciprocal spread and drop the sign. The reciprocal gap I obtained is 0.86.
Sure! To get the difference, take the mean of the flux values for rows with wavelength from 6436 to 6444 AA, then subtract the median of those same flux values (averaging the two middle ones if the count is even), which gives -0.17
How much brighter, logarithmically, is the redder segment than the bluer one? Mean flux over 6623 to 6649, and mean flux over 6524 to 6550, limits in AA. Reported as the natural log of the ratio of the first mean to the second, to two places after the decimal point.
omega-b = -0.11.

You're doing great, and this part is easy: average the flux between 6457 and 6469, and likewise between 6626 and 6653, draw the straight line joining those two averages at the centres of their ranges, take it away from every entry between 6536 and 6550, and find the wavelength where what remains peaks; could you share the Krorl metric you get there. 6547.68 AA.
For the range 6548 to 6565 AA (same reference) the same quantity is 6562.77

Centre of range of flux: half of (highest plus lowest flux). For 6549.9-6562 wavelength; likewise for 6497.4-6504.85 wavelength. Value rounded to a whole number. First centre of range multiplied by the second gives 37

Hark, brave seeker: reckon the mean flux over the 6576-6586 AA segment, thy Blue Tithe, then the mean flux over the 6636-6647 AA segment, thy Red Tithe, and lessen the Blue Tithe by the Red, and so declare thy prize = 2.6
